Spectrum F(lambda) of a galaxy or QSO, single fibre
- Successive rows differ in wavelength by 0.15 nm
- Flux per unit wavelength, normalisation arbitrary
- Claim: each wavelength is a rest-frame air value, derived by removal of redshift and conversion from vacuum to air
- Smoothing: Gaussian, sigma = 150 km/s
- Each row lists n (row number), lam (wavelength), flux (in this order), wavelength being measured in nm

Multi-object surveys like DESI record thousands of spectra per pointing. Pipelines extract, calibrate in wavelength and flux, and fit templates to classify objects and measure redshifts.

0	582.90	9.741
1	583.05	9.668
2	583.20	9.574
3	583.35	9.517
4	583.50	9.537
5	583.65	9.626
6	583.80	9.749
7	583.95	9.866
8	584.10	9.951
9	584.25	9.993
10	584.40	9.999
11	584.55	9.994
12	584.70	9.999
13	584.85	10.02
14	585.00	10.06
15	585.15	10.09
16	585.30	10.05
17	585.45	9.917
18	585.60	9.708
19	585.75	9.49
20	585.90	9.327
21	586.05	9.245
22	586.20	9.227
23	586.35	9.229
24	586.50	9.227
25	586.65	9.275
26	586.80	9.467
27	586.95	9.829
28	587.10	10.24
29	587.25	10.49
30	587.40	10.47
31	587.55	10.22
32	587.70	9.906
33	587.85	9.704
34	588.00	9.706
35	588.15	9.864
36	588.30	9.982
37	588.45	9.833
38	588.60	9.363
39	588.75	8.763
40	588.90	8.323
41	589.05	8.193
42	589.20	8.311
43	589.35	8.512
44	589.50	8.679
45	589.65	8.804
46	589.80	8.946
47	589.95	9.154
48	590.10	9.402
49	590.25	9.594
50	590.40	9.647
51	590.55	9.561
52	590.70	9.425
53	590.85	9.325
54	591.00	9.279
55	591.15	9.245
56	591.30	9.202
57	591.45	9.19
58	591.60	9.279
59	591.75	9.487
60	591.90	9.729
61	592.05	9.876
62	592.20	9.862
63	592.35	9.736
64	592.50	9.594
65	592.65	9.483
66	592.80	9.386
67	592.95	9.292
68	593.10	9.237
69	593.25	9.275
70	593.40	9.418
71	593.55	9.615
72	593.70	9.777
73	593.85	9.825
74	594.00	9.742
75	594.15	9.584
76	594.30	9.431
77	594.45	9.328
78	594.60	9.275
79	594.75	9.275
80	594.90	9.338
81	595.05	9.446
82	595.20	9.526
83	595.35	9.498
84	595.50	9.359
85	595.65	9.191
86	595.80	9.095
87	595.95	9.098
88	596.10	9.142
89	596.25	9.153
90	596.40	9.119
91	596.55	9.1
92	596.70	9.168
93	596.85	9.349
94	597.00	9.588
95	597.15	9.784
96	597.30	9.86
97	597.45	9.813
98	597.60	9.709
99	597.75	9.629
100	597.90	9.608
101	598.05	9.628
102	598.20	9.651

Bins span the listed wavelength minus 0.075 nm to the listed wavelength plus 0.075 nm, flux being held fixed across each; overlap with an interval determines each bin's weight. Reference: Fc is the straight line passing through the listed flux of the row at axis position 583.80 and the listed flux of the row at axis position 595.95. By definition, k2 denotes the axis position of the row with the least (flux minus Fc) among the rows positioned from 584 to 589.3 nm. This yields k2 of 589.05 nm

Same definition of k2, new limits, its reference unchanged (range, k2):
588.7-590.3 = 589.05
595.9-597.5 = 595.95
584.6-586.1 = 586.05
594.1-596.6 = 595.80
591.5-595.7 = 591.60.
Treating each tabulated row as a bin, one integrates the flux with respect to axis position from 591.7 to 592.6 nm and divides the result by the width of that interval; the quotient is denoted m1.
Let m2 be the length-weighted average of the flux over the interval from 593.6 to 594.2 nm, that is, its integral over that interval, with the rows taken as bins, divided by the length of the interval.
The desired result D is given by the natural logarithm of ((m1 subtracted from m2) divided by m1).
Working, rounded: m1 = 9.7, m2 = 9.73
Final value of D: -6.2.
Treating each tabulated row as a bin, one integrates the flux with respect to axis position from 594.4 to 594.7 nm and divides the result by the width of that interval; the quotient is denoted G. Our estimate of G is 9.3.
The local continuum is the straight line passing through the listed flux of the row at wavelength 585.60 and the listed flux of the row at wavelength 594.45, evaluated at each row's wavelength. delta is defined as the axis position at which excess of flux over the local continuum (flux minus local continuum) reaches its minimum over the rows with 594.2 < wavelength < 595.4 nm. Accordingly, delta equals 594.60 nm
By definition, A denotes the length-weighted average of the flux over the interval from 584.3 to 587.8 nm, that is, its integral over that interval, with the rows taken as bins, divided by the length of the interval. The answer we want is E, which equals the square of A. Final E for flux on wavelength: 96.1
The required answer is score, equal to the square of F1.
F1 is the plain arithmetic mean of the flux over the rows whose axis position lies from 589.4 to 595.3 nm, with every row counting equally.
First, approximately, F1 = 9.42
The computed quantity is 89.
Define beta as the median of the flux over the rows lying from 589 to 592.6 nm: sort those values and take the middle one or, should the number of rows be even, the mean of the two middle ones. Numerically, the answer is 9.30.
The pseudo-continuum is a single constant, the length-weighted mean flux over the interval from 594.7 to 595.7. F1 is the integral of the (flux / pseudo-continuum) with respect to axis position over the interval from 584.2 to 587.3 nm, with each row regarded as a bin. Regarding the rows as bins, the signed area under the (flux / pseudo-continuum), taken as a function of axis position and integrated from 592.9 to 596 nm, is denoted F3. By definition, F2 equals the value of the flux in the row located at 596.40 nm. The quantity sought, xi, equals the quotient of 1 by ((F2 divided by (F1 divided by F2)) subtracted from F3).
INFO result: -0.0440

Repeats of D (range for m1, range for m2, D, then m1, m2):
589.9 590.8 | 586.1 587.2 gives -5.3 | 9.5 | 9.52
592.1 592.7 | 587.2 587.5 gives -2.5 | 9.7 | 10.46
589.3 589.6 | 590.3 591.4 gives -2.4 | 8.6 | 9.38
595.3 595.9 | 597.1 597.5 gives -2.8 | 9.3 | 9.82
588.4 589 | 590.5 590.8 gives -3.0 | 9.0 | 9.47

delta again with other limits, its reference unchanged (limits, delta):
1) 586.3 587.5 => 586.35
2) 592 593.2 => 593.10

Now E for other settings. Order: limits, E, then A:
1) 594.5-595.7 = 87.7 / 9.37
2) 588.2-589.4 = 79.9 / 8.94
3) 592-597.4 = 89.1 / 9.44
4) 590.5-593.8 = 89.7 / 9.47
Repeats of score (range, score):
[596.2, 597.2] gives 87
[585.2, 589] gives 93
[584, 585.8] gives 99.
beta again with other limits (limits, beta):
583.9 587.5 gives 9.93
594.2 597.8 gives 9.34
